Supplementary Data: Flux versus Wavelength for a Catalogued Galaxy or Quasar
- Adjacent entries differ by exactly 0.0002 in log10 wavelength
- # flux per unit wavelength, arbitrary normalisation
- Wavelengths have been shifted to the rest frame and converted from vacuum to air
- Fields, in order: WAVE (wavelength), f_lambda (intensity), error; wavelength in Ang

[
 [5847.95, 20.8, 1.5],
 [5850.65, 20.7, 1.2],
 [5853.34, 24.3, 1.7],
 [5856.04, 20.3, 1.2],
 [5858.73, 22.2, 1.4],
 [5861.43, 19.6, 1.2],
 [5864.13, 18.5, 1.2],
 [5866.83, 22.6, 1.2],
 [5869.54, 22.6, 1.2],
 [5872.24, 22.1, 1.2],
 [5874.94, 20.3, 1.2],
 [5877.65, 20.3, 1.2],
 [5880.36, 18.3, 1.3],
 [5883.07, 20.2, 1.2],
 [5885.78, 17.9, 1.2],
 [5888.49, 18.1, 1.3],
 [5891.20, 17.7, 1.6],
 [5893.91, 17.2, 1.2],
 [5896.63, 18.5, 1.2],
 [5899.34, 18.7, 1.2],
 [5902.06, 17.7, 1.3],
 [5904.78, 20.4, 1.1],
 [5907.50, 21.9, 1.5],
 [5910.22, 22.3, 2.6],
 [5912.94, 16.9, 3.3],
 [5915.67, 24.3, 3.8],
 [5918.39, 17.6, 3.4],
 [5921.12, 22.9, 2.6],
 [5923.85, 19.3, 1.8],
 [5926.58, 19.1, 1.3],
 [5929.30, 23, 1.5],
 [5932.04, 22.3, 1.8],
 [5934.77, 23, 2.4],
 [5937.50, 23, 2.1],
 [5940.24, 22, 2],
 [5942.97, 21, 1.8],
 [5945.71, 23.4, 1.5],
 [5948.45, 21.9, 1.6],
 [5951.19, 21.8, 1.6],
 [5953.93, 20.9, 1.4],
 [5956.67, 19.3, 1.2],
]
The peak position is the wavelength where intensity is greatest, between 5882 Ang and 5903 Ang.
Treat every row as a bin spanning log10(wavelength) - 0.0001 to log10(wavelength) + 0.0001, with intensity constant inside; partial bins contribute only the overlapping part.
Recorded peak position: 5883.07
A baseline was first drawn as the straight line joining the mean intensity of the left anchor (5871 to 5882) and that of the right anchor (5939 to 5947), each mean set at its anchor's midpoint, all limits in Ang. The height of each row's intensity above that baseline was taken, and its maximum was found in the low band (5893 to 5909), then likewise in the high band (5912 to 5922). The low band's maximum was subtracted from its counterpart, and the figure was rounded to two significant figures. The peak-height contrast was 2.2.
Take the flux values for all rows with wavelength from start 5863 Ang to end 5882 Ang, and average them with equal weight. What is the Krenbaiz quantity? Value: 20.7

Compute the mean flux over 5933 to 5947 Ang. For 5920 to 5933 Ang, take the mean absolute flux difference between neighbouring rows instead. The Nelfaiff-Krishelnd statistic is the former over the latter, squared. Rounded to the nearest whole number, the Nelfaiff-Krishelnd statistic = 115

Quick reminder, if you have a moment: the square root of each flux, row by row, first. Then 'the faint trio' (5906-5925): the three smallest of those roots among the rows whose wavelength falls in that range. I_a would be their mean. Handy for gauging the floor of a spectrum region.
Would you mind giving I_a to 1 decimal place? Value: 4.2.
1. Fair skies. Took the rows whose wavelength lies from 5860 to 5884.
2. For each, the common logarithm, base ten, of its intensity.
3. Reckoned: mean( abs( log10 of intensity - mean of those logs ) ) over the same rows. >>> 0.027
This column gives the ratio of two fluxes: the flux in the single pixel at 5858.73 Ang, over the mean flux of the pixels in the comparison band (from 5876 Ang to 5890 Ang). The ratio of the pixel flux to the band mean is 1.17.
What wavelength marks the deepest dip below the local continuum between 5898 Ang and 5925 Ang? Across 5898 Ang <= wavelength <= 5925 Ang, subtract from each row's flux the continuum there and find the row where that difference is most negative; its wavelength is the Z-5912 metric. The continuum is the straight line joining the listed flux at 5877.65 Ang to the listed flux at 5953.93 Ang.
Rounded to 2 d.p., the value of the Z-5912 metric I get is 5912.94 Ang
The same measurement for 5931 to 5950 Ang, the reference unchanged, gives 5942.97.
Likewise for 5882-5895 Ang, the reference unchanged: 5893.91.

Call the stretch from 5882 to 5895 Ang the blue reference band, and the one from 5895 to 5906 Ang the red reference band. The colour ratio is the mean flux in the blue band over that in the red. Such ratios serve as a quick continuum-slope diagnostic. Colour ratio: 0.97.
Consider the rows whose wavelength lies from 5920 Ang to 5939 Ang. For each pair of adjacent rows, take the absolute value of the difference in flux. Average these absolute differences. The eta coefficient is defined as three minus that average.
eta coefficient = 1.48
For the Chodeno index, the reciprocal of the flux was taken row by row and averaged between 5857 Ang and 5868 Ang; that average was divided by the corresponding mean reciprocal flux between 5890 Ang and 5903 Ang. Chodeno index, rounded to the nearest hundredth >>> 0.87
